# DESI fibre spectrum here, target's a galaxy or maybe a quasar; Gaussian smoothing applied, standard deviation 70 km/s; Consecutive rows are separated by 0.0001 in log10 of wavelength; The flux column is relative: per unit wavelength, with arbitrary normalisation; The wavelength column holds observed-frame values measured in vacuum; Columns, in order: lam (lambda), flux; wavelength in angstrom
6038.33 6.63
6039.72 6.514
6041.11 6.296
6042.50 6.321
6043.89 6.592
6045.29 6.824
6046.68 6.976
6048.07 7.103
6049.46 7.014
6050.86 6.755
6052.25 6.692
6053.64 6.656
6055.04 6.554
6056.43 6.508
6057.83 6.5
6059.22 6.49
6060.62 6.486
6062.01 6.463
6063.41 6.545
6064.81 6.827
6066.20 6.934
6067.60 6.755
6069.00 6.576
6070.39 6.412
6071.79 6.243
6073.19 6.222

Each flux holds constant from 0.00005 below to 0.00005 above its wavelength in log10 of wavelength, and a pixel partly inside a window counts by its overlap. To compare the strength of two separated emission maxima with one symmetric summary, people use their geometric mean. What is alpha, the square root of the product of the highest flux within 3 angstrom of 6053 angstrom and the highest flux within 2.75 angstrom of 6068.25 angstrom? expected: 6.84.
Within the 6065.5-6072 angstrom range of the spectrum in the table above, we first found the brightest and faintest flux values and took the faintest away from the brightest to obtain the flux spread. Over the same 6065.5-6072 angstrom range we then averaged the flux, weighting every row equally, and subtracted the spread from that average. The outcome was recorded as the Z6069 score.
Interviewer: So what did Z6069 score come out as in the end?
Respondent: 5.9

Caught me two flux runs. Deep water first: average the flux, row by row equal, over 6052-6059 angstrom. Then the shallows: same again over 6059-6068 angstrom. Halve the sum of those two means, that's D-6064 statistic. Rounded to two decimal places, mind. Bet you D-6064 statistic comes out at 6.61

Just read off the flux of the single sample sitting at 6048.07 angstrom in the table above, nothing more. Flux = 7.103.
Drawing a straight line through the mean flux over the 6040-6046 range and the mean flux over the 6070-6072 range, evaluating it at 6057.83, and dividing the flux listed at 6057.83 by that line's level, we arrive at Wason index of 1.01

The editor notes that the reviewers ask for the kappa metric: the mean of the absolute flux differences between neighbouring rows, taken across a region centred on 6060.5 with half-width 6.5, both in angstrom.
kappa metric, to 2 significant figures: 0.070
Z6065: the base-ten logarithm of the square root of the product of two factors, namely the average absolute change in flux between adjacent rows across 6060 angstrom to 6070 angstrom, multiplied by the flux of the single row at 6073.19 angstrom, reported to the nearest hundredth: -0.03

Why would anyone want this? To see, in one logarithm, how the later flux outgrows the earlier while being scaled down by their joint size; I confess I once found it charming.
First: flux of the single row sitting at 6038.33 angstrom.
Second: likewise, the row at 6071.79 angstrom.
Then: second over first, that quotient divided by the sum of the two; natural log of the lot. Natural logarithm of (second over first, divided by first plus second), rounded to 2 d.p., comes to -2.62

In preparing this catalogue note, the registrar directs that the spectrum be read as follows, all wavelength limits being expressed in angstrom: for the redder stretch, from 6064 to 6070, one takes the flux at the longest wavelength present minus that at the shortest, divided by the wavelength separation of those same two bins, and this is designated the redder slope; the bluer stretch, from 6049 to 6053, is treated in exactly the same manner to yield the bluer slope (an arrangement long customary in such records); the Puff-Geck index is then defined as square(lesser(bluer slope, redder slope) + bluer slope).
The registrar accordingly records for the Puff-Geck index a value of 0.053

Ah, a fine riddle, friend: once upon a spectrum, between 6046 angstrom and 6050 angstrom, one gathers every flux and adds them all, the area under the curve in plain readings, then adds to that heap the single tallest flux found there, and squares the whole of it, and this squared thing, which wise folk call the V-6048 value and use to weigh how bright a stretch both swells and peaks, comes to 795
